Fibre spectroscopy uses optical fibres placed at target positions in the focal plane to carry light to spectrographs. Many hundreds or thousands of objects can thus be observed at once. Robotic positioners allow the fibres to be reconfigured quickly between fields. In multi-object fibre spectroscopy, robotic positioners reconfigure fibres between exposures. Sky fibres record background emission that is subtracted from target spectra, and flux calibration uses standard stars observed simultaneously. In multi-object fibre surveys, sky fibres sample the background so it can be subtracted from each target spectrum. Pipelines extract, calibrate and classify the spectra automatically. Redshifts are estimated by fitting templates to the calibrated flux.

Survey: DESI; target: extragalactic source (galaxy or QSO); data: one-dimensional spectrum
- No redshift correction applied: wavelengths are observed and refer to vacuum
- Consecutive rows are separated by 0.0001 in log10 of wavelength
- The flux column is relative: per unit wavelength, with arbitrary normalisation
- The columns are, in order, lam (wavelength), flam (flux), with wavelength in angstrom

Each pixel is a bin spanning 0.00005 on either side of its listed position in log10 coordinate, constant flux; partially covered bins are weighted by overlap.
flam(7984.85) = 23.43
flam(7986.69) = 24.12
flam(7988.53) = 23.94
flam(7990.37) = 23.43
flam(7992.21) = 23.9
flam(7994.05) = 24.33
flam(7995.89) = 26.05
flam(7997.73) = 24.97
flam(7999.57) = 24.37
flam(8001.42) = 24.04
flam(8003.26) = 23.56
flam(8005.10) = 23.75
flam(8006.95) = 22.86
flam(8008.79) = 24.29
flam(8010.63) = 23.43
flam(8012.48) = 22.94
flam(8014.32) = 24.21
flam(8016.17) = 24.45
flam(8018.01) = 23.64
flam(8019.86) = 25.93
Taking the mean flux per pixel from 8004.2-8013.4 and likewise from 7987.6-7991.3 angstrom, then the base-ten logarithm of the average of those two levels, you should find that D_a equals 1.37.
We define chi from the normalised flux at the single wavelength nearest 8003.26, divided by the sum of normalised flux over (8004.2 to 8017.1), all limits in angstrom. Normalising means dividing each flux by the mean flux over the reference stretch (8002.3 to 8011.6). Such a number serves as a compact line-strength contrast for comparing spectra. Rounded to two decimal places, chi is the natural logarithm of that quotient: -1.95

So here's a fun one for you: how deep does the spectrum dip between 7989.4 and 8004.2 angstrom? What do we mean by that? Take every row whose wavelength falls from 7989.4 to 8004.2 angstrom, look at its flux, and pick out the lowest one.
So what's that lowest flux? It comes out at 23.43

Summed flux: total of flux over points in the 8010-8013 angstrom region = 46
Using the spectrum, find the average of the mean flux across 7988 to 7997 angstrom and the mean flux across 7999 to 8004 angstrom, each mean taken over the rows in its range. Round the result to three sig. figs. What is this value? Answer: 24.2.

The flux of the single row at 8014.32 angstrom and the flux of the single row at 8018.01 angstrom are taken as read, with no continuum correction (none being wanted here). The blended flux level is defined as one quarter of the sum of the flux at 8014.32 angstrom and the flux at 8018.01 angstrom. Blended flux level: 12.0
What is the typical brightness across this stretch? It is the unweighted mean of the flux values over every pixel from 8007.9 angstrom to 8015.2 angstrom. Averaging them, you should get 23.7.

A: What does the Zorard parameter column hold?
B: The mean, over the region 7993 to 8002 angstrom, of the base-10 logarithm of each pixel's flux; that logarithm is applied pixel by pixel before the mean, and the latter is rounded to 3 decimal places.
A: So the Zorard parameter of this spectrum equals 1.393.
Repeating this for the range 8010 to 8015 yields 1.371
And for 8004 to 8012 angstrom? 1.372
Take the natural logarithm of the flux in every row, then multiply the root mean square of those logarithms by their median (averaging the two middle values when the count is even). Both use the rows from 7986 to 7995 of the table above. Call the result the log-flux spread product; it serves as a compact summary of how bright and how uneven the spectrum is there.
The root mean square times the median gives 10.1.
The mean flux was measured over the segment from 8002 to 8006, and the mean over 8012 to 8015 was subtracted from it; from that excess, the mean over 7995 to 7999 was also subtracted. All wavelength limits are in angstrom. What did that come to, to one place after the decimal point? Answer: -25.4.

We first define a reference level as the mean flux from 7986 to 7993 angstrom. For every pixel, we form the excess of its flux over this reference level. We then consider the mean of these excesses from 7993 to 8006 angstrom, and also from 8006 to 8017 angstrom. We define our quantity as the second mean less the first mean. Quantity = -0.7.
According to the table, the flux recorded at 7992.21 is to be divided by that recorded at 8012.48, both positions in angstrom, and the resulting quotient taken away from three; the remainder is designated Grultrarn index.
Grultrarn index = 1.96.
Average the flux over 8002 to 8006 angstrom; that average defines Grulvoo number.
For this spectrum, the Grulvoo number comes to 23.7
